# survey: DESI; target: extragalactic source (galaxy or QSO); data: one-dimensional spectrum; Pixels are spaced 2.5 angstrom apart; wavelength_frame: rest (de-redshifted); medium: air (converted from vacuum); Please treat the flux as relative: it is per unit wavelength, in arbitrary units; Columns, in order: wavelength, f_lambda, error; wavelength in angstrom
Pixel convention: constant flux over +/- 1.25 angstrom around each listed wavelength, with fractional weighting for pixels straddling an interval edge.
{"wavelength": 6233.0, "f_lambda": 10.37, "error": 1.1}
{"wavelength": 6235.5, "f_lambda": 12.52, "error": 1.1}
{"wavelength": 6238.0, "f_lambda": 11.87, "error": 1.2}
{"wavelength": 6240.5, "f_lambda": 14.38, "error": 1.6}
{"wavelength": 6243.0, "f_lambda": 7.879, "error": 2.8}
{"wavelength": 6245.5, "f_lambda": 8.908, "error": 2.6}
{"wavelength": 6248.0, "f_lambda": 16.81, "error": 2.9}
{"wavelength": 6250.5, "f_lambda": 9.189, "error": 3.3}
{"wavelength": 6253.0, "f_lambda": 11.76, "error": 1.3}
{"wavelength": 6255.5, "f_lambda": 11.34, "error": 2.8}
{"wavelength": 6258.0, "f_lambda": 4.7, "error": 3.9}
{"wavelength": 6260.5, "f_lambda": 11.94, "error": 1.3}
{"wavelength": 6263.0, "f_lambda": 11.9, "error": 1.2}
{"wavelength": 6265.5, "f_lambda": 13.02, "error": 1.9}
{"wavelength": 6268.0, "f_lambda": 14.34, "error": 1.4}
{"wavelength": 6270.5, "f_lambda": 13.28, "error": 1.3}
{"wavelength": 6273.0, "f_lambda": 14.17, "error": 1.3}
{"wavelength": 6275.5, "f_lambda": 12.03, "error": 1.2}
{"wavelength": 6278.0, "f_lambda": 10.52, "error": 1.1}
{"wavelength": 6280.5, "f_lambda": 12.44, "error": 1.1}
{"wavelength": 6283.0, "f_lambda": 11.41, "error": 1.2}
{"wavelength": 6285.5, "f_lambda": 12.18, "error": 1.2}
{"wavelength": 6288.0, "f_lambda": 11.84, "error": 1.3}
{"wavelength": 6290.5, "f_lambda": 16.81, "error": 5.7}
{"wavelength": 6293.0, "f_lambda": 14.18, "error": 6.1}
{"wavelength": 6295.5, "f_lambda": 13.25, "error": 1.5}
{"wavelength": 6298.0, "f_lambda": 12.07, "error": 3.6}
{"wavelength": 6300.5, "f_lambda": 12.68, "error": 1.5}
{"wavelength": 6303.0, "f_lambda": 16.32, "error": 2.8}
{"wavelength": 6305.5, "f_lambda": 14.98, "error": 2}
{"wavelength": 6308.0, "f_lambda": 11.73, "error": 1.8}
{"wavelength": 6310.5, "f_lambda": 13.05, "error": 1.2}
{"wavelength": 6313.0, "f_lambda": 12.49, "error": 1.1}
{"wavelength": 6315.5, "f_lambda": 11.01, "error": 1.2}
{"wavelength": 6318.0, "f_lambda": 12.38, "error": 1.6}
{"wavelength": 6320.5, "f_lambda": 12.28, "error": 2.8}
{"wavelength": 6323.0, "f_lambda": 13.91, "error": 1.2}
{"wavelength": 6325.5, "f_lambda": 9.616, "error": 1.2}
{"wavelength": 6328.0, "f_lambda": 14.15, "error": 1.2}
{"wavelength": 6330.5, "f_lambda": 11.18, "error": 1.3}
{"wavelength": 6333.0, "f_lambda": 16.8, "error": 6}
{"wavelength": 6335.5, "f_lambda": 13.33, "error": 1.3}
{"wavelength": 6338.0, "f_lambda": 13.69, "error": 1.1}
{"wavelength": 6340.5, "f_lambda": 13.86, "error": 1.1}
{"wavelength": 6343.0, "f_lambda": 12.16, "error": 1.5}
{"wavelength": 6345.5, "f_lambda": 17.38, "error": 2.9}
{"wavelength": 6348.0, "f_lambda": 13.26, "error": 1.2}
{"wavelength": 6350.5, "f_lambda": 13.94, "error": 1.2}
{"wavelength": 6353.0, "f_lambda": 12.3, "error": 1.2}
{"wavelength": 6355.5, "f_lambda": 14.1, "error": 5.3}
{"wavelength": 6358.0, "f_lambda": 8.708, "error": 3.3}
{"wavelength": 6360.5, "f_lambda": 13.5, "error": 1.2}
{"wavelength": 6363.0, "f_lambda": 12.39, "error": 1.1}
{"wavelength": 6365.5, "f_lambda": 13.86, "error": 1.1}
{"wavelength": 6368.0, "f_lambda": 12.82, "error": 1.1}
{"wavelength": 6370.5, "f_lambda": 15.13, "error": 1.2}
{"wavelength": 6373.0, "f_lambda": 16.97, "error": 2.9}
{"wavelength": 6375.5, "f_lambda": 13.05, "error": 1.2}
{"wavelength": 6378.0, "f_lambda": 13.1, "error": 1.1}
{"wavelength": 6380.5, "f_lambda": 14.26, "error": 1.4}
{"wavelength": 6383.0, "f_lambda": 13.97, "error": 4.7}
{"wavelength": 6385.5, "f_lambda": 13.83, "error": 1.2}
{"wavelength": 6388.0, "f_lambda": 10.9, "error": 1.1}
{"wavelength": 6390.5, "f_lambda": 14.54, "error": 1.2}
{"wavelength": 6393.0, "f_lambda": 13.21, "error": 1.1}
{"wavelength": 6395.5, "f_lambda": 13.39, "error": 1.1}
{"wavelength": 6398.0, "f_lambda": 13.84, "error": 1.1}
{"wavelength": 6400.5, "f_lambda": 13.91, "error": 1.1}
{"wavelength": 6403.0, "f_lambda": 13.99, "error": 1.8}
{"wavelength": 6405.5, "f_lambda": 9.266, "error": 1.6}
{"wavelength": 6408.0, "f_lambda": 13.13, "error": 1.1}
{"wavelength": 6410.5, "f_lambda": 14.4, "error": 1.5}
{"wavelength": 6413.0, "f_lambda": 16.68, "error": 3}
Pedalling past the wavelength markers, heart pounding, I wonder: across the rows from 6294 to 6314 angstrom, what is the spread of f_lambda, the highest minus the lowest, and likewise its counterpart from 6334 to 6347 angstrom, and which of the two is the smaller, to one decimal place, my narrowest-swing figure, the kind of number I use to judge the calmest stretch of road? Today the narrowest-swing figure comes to 4.6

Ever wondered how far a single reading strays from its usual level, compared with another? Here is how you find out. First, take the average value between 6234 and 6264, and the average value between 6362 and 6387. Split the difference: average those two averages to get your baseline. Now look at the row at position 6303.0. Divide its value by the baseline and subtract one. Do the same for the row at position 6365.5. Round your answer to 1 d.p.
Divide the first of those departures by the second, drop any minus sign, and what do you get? 2.8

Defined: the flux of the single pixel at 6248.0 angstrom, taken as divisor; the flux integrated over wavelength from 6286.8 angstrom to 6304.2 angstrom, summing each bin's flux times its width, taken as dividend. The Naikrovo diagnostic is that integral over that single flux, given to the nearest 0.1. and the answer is 14.4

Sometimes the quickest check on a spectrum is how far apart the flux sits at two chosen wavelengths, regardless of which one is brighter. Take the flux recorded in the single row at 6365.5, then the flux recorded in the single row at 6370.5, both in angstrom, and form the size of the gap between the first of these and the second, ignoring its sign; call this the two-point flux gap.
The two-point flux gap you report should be 1.3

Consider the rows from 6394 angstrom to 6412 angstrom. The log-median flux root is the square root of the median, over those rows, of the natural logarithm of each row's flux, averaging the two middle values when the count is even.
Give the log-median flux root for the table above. 1.62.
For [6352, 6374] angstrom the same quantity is 1.61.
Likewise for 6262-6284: 1.59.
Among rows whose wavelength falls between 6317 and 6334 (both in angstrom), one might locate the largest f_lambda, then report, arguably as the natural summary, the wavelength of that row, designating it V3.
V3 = 6333.0 angstrom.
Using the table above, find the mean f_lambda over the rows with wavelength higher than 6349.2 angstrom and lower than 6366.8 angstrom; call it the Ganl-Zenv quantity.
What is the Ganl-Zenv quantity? 12.7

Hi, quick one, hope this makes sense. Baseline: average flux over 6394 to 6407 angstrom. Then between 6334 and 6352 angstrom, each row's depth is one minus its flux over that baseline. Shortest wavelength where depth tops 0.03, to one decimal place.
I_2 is 6343.0 angstrom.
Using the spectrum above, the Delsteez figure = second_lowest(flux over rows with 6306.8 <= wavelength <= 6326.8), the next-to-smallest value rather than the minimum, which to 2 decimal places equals 11.01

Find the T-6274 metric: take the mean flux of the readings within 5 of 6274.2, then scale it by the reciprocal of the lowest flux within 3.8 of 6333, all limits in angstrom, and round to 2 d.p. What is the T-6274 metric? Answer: 1.12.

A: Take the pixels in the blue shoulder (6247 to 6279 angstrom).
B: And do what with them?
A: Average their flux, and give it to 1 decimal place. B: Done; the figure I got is 11.9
